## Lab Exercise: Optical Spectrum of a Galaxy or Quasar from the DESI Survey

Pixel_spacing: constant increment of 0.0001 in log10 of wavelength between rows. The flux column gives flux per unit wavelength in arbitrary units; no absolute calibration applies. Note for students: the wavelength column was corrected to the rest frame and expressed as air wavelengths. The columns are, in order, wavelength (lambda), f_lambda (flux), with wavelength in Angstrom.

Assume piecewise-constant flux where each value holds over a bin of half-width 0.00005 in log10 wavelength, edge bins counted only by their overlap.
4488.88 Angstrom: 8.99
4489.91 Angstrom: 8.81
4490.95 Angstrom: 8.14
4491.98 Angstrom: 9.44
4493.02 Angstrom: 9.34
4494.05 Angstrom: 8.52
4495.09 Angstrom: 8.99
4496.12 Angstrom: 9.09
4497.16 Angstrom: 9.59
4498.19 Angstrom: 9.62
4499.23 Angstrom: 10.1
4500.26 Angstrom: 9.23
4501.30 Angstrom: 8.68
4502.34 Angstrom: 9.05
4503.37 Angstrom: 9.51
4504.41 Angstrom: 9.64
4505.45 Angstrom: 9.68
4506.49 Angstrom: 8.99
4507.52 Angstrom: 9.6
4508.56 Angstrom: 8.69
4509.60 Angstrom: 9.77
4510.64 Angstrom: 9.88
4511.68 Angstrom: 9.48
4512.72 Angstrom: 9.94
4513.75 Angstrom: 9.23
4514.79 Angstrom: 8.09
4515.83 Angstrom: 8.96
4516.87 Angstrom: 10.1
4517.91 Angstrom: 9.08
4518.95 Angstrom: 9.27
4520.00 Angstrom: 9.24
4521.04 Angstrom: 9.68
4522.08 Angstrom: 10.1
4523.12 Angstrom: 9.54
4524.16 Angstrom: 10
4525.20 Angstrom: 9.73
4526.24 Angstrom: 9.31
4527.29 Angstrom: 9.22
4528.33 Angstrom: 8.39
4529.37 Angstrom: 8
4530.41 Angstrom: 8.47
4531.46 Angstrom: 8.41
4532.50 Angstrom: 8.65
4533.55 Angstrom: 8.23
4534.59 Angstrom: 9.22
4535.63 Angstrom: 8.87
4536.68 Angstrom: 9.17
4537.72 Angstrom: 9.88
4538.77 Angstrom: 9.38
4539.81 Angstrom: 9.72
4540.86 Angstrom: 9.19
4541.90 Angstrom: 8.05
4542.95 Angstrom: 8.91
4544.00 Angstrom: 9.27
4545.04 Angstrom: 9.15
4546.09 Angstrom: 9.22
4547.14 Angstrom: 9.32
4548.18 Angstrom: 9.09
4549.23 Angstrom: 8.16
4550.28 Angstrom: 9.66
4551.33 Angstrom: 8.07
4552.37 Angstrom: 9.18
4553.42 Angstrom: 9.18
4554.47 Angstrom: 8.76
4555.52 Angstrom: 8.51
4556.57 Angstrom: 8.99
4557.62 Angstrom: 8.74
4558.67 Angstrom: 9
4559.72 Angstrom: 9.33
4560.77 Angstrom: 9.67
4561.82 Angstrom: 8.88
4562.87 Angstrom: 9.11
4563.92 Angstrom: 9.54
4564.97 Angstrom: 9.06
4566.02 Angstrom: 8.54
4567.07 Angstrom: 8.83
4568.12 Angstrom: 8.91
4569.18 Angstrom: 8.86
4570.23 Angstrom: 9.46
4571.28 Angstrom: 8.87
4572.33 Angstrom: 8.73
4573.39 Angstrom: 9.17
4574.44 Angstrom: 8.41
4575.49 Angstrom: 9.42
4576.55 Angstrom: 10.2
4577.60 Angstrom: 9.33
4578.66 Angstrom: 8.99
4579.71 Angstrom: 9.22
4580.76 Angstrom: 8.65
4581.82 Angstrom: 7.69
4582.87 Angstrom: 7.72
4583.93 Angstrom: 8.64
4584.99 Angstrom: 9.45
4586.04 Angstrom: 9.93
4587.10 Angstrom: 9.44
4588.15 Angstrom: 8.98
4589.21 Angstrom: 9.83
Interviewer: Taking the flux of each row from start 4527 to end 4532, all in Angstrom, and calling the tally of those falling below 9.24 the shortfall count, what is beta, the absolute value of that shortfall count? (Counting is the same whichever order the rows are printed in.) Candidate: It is 5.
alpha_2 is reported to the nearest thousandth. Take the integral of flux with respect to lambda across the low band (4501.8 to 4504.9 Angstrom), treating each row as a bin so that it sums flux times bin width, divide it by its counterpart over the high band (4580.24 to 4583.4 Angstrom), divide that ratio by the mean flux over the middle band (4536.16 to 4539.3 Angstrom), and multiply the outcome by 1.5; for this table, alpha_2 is 0.182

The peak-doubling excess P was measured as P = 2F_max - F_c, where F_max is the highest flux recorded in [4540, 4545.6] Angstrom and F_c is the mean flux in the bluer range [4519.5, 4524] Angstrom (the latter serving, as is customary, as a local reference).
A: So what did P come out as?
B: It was 8.9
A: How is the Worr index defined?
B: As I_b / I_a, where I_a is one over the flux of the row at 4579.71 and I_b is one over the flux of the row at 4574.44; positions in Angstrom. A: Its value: 1.10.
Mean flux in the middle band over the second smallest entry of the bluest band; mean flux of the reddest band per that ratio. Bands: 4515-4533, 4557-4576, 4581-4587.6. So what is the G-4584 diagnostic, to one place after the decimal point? 8.2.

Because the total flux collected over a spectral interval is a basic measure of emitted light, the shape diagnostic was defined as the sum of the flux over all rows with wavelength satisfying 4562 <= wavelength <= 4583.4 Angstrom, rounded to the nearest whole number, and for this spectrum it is 179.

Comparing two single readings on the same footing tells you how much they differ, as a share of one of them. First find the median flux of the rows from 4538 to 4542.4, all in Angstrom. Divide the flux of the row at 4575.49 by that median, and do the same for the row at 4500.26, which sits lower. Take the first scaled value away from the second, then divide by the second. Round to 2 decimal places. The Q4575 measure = -0.02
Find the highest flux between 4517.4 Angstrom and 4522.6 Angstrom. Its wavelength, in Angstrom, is 4522.08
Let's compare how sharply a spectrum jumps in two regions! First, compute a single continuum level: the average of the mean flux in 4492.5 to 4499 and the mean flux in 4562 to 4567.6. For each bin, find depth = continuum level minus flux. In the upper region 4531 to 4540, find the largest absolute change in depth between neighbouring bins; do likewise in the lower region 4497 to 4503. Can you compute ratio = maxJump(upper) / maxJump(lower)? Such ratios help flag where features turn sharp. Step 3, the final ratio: 1.14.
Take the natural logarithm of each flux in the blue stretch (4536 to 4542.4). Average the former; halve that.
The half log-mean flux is 1.11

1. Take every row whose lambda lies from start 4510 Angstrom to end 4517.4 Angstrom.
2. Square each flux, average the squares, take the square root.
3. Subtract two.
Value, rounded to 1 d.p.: 7.4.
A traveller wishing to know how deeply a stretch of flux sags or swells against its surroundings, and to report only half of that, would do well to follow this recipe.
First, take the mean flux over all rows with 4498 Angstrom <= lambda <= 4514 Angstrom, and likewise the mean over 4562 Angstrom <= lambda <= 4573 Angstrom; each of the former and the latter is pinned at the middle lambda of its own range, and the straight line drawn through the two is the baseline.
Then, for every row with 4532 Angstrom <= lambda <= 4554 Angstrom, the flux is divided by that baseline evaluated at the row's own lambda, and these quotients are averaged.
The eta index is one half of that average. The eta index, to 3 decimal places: 0.492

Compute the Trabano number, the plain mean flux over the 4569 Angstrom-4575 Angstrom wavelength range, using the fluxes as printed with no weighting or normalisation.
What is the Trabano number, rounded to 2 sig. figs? 8.9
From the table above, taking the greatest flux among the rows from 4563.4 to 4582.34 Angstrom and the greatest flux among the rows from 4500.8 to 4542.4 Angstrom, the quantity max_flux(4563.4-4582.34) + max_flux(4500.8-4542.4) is 20.3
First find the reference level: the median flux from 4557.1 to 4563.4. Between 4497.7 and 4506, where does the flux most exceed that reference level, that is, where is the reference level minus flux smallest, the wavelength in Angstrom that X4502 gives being 4499.23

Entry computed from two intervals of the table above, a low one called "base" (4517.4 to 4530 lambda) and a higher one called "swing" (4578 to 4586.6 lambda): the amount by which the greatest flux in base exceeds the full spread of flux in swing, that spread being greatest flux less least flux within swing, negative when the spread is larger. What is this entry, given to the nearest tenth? 7.9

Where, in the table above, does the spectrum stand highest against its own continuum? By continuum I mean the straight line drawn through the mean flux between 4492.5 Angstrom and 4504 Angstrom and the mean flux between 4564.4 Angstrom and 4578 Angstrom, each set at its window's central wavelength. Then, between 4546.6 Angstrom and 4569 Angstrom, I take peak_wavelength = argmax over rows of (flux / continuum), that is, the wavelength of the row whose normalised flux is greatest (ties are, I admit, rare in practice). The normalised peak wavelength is 4560.77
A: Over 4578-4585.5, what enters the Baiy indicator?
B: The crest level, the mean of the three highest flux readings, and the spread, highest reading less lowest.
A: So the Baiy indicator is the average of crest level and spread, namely 5.49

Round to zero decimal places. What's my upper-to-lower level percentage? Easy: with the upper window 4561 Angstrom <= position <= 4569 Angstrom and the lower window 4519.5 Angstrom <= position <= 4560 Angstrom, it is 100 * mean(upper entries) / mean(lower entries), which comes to 99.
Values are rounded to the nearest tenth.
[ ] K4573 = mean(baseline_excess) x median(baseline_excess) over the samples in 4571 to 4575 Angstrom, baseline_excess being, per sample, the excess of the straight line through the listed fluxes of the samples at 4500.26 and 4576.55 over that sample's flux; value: 1.8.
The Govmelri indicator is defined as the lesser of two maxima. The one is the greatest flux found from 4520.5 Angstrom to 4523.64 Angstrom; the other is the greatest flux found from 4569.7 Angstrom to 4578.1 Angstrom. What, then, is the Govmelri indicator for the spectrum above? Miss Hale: 10.1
